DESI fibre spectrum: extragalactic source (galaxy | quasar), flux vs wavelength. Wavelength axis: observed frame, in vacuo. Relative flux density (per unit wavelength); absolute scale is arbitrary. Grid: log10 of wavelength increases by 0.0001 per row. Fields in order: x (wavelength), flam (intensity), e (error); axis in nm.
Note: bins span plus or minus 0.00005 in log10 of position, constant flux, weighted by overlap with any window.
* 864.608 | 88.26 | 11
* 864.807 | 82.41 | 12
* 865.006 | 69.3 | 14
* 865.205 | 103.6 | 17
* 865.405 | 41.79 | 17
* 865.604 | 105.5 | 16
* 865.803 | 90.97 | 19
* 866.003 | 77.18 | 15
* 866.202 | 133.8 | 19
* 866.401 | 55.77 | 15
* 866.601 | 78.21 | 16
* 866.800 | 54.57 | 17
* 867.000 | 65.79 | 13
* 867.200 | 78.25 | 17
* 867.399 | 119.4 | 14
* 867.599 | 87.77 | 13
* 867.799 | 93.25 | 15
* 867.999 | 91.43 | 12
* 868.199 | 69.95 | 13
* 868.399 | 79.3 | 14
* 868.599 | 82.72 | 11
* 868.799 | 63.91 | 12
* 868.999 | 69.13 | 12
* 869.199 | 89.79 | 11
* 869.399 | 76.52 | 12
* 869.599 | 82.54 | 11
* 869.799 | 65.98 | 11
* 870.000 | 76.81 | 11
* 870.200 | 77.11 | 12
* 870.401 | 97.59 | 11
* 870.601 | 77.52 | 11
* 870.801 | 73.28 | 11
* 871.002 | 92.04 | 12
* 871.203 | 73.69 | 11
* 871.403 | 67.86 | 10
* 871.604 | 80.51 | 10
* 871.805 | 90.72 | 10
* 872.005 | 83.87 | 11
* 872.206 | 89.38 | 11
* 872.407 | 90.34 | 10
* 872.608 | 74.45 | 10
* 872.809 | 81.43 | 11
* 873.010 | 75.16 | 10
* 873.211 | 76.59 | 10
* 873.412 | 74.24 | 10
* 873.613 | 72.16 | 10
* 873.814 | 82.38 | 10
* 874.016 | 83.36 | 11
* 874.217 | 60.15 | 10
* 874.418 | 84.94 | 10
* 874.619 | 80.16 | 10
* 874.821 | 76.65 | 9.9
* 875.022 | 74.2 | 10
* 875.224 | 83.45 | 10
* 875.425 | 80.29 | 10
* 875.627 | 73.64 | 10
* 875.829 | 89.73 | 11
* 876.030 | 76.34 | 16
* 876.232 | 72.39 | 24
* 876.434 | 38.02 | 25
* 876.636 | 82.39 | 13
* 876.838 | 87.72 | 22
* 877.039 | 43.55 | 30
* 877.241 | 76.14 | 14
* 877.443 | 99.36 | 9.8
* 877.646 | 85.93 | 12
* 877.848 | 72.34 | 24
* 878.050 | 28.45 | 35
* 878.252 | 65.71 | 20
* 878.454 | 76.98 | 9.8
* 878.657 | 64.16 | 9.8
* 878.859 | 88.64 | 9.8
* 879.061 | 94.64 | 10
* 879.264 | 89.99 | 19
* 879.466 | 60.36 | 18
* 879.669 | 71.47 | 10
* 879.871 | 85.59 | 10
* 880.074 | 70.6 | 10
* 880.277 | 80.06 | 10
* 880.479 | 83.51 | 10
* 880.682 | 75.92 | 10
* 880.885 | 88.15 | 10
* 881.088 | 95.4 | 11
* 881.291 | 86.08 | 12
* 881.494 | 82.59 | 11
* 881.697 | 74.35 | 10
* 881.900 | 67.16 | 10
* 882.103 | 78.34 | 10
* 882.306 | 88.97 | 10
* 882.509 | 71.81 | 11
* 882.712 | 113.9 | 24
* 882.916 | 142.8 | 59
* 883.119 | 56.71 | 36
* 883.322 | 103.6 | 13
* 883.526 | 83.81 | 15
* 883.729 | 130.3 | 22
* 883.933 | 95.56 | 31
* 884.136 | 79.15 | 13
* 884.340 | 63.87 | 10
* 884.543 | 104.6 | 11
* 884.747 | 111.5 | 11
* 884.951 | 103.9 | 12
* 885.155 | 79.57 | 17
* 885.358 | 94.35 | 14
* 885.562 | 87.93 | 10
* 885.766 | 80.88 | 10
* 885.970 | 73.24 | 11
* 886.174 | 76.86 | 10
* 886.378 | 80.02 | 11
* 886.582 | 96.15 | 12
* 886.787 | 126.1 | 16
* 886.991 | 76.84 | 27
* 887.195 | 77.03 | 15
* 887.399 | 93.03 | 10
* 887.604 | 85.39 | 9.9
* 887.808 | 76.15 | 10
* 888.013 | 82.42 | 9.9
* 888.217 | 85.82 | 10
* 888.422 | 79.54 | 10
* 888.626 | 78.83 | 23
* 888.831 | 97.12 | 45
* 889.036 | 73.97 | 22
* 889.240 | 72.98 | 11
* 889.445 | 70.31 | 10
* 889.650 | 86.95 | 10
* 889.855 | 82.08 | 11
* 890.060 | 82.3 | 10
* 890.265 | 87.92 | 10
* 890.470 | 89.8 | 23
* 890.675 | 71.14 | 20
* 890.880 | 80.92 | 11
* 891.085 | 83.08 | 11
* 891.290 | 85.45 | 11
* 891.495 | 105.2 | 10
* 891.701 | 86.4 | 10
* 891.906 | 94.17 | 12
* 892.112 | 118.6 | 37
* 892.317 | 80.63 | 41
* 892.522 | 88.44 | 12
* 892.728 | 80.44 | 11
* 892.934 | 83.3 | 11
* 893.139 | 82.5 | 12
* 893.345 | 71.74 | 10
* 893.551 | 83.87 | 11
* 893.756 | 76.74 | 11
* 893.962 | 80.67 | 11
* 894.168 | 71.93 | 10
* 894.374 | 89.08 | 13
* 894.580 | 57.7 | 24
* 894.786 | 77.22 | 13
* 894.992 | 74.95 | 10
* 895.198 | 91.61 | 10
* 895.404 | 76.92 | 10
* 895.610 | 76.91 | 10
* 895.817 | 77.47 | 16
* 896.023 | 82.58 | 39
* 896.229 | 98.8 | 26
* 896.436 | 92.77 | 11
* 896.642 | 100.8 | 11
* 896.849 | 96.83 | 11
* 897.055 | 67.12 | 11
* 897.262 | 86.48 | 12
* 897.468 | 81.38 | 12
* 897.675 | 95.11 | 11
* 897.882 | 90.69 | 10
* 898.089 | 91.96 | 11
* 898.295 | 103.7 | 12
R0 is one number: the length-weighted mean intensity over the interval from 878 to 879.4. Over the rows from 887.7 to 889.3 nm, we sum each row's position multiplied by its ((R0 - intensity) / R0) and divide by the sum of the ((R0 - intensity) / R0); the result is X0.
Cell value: 888.47 nm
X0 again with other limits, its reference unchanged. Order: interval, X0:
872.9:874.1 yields 873.80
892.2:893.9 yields 892.89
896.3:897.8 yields 896.97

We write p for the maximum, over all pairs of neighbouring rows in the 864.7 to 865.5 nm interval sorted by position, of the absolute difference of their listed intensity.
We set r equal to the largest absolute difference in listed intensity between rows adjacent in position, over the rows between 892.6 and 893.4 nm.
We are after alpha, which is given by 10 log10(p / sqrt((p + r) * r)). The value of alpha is 3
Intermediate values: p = 62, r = 11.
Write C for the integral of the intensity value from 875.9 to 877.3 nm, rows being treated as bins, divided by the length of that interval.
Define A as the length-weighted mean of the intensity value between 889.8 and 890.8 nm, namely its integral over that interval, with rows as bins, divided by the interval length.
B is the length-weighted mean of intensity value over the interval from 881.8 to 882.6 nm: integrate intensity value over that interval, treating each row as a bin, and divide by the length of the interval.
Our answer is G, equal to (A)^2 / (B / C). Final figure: 6086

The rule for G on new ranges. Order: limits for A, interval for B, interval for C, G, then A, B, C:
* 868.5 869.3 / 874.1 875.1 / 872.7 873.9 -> 5955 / 76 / 75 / 77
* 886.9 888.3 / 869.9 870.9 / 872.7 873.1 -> 6600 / 82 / 81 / 78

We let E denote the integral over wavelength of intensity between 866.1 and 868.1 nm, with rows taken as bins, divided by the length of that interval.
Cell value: 86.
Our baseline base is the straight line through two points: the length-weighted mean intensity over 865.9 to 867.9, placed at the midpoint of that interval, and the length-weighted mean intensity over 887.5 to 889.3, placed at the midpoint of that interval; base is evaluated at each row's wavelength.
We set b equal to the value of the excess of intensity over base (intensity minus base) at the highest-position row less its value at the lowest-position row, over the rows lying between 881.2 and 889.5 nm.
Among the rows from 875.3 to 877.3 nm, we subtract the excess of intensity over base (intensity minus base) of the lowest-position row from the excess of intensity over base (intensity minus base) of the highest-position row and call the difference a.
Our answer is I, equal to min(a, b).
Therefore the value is -15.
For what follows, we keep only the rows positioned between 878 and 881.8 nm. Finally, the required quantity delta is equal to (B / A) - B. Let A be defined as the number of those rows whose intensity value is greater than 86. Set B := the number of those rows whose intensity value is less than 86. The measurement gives -11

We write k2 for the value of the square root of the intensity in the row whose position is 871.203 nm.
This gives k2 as 8.58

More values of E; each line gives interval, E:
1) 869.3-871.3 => 79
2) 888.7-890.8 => 81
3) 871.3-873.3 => 81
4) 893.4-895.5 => 78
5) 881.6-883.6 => 88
